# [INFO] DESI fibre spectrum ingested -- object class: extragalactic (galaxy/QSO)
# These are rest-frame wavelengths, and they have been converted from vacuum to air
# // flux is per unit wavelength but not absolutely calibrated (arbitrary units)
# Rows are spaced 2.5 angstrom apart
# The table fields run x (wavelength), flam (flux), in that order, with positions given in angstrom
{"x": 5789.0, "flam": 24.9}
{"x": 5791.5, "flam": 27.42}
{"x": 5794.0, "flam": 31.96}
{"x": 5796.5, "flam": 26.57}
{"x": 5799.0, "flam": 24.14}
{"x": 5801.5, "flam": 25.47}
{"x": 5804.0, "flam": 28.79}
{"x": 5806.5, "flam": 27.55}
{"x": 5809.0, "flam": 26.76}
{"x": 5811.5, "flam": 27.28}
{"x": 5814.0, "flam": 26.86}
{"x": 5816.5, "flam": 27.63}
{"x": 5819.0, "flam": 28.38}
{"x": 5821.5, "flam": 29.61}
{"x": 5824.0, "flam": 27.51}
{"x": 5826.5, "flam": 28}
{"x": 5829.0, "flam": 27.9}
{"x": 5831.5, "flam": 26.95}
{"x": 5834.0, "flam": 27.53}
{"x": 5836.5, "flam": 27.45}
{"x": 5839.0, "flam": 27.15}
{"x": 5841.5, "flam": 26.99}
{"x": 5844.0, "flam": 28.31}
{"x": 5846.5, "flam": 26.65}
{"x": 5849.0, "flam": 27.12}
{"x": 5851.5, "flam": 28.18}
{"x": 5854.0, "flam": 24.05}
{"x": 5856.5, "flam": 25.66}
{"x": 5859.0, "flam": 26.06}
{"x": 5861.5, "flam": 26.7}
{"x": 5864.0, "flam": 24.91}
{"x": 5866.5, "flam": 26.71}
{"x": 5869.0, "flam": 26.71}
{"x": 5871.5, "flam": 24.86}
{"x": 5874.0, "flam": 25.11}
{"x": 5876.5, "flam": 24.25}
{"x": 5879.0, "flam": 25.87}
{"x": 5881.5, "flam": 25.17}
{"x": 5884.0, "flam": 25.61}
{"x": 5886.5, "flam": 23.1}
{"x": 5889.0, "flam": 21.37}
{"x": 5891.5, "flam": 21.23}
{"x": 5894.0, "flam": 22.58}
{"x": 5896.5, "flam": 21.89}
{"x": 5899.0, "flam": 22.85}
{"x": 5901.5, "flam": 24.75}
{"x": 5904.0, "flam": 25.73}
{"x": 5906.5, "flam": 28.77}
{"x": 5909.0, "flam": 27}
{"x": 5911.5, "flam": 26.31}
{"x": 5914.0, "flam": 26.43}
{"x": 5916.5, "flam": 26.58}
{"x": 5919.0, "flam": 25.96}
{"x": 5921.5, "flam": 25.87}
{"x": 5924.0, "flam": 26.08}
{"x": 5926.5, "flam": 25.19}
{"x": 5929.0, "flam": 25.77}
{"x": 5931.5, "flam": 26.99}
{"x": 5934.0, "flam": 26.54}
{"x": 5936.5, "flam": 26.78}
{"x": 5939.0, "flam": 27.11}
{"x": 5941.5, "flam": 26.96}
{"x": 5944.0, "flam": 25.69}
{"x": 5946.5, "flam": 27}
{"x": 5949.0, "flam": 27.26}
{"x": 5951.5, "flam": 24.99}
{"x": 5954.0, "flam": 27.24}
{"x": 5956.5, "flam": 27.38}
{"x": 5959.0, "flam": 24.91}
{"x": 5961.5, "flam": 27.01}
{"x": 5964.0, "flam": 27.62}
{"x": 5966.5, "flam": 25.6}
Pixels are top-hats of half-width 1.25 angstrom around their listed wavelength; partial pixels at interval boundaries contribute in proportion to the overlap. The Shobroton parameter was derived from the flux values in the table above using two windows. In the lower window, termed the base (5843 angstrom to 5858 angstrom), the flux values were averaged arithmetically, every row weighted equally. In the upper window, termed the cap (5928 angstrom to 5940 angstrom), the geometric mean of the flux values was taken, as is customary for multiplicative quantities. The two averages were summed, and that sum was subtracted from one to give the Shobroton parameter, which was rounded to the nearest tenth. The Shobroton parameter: -52.3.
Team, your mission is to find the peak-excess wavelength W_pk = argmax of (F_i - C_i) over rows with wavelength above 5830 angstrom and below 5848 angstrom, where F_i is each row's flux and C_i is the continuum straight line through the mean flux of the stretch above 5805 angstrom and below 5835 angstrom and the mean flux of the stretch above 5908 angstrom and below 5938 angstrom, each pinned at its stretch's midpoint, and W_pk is 5844.0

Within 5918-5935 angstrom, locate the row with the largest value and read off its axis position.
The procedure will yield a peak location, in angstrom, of 5931.5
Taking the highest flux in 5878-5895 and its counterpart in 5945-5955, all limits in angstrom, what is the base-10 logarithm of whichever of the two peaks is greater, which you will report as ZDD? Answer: 1.44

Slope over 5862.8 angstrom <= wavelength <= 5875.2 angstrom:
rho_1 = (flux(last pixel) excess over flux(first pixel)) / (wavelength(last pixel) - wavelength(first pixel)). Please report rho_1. 0.02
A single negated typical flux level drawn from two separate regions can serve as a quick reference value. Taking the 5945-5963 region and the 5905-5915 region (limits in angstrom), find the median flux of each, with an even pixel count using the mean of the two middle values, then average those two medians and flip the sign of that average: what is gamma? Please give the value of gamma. -26.9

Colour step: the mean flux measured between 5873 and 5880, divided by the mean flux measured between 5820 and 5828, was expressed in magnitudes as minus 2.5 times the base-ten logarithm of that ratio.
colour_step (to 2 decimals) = 0.13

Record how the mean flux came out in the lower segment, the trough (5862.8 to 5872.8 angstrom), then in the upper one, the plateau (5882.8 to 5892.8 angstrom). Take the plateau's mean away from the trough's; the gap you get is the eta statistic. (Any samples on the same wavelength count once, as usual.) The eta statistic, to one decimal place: 3.0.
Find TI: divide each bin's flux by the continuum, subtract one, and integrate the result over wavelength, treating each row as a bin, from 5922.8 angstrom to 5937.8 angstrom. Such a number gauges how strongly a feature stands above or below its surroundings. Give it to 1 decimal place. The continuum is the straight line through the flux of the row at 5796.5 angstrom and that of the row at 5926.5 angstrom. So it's 0.6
